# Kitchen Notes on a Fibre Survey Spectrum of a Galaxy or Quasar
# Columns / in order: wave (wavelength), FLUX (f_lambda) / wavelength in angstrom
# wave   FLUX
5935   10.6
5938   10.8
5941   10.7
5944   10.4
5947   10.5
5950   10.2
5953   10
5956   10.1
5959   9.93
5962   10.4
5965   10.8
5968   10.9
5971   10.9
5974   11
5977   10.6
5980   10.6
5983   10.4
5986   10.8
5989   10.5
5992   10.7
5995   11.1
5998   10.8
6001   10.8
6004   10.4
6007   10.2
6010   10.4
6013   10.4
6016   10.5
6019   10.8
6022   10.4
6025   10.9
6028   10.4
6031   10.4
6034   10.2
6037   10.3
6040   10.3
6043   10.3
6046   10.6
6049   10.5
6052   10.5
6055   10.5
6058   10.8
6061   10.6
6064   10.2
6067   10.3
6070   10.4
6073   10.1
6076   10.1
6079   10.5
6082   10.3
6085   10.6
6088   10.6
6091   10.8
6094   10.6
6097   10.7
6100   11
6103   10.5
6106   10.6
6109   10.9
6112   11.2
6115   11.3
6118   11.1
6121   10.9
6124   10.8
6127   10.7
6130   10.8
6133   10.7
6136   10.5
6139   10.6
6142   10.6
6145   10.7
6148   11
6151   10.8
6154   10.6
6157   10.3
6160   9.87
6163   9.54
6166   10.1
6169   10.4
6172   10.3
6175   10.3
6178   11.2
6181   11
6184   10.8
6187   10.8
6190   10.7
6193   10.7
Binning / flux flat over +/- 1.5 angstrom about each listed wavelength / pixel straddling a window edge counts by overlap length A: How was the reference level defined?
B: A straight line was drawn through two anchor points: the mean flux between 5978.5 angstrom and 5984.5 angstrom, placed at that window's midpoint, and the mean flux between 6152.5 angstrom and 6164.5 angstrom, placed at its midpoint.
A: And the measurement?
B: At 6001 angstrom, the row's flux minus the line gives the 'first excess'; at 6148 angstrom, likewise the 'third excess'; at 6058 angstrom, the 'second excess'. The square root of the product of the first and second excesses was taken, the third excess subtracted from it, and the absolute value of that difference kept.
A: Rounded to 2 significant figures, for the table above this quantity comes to 0.49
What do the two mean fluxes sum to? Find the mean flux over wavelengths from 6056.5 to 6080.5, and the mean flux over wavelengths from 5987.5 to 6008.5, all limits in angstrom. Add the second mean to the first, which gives 21.02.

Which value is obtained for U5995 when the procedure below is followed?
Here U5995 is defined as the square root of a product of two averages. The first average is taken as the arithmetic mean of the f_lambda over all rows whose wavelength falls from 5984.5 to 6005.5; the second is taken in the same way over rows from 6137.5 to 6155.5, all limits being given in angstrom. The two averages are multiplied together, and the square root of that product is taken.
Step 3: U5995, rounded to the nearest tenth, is 10.7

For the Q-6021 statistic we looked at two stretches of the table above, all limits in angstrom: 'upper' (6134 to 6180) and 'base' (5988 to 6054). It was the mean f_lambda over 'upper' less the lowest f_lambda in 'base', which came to 0.3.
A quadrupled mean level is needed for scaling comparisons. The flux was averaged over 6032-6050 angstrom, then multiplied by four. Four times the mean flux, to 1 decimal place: 41.5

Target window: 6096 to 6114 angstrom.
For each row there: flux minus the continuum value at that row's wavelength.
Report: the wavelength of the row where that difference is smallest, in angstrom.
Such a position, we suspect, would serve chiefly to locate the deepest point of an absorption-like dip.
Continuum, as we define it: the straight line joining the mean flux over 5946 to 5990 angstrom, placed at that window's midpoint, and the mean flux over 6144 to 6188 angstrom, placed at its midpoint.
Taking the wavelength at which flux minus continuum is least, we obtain 6103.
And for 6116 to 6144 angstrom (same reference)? 6136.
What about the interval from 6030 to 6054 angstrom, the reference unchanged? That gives 6034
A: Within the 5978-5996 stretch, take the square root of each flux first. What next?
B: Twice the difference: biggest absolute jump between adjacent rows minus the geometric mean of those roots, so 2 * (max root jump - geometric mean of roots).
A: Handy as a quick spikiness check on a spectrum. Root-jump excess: -6.41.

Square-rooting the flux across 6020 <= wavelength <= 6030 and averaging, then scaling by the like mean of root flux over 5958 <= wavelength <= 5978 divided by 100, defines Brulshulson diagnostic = 0.106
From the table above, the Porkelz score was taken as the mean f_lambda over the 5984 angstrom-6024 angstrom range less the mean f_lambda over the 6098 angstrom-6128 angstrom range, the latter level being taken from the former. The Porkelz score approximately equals -0.30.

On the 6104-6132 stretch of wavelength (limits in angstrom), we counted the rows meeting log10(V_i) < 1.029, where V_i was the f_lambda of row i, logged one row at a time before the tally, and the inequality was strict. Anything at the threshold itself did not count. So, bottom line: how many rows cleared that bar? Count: 1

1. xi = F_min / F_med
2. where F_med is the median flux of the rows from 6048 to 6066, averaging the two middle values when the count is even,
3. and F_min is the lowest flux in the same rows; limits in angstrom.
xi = 0.971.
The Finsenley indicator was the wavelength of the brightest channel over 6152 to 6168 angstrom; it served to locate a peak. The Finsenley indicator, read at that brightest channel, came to 6154 angstrom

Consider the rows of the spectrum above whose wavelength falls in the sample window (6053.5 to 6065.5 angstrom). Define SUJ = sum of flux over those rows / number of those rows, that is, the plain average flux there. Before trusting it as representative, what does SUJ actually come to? 10.5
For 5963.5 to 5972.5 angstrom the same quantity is 10.9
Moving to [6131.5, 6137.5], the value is 10.6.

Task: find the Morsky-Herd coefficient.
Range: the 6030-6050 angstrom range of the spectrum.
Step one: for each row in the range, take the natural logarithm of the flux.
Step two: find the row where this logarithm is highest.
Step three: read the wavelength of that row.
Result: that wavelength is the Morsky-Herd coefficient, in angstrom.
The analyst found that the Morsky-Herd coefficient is 6046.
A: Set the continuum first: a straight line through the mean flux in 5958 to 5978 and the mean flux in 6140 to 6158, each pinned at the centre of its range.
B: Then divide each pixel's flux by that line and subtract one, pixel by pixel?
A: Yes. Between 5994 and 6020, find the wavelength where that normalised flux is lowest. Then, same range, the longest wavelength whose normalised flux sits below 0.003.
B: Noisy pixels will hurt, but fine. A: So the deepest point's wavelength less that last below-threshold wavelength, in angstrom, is -9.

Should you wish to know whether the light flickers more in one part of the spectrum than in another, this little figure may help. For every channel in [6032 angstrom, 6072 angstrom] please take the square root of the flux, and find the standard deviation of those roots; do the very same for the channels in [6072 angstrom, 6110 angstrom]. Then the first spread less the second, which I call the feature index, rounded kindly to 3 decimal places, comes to -0.014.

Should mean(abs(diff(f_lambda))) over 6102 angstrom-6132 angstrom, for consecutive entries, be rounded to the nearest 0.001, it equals 0.167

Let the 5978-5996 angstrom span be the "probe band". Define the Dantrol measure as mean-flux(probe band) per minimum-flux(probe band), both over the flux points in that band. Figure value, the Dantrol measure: 1.03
